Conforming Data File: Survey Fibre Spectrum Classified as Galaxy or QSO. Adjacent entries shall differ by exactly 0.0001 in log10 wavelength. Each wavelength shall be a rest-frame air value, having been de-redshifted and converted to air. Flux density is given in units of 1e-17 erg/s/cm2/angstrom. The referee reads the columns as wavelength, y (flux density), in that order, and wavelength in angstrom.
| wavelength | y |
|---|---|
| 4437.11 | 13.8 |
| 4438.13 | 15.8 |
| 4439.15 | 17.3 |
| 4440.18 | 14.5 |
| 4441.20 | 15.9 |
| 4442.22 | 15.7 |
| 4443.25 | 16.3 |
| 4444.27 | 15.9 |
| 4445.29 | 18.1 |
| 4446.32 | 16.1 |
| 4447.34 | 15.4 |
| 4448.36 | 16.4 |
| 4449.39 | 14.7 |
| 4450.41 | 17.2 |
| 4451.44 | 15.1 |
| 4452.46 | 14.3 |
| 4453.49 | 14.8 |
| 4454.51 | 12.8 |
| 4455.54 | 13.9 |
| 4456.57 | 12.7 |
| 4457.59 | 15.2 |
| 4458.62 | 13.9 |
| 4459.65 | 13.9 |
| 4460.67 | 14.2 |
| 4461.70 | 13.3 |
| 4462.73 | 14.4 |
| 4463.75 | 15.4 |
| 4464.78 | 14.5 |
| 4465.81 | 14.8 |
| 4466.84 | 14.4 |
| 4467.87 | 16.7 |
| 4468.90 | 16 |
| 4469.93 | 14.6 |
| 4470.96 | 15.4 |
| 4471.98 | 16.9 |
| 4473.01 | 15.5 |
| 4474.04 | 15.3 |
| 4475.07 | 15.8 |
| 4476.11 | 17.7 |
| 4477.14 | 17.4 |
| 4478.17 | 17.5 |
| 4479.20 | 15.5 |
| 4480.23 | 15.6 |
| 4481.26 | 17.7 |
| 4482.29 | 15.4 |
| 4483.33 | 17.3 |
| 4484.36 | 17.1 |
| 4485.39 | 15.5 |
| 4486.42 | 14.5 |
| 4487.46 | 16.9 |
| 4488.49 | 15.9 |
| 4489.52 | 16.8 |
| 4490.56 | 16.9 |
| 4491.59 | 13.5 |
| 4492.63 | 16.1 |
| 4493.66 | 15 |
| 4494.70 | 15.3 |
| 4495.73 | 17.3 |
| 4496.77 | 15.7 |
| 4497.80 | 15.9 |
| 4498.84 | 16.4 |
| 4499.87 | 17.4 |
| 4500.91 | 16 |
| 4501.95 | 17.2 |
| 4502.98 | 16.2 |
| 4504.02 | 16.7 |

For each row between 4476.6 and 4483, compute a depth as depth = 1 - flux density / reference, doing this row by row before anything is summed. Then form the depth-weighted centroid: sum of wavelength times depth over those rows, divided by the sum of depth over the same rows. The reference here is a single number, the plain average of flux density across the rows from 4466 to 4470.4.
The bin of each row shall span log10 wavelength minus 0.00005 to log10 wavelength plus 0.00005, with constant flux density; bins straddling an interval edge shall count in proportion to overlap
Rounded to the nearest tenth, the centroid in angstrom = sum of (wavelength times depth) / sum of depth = 4479.0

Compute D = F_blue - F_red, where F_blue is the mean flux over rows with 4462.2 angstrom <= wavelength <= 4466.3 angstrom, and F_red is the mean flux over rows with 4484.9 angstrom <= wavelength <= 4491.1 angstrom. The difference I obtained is -1.3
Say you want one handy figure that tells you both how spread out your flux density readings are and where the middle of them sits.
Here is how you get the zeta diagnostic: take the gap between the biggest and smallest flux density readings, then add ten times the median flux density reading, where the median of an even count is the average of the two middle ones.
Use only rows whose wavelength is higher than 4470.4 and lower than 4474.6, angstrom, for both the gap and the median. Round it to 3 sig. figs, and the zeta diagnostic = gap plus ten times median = 156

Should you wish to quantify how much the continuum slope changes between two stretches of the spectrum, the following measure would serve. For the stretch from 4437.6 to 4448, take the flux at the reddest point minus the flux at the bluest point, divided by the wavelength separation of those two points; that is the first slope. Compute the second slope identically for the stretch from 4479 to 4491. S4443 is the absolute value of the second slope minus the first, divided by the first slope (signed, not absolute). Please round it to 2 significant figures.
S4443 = -3.8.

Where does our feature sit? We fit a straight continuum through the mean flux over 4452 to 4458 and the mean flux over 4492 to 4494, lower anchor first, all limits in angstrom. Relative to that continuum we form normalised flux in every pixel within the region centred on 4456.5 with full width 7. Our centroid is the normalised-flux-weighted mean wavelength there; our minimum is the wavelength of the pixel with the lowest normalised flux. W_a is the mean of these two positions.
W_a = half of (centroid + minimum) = 4456.6 angstrom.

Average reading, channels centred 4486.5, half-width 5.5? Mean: 16.1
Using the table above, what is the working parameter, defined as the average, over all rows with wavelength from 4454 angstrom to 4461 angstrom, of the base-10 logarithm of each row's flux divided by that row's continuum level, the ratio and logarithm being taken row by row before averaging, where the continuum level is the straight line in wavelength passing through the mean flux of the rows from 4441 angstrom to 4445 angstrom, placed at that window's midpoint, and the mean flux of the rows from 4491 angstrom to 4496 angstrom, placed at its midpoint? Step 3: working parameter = -0.06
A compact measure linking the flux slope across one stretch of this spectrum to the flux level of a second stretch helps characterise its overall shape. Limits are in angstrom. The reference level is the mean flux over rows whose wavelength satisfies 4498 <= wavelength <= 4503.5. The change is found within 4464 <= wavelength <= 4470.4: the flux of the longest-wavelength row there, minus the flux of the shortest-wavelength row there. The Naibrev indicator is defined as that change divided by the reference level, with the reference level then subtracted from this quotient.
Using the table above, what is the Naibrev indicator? -16.6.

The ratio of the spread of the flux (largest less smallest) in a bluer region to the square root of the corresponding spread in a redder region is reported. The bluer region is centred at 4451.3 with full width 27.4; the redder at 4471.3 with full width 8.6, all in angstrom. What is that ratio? 3.6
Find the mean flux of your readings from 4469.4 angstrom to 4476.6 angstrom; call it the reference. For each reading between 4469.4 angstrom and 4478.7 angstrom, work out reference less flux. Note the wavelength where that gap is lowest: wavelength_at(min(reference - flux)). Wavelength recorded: 4476.11 angstrom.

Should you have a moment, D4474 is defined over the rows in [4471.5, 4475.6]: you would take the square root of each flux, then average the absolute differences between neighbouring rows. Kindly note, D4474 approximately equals 0.09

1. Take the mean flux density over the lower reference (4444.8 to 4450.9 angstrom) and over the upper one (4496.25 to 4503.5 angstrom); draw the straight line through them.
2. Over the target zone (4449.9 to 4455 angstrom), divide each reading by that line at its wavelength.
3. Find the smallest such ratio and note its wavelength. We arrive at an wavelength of 4454.51 angstrom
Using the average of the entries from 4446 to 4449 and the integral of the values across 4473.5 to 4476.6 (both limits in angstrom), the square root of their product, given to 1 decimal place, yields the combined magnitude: 28.3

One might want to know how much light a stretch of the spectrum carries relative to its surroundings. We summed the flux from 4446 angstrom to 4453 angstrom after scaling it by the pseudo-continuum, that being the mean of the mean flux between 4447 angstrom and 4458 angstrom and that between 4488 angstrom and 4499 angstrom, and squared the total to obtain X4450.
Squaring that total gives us 51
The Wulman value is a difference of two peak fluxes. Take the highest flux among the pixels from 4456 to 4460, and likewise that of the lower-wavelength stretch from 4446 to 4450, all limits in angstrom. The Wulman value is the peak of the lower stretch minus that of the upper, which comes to 1.2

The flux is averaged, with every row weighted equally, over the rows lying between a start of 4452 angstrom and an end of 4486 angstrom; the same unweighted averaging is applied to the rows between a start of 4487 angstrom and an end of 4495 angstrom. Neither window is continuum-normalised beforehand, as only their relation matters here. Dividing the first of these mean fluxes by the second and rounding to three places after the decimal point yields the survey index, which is 0.969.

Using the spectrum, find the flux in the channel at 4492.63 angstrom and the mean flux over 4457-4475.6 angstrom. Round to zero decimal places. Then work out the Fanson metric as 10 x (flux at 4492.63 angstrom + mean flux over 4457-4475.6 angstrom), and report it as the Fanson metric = 311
